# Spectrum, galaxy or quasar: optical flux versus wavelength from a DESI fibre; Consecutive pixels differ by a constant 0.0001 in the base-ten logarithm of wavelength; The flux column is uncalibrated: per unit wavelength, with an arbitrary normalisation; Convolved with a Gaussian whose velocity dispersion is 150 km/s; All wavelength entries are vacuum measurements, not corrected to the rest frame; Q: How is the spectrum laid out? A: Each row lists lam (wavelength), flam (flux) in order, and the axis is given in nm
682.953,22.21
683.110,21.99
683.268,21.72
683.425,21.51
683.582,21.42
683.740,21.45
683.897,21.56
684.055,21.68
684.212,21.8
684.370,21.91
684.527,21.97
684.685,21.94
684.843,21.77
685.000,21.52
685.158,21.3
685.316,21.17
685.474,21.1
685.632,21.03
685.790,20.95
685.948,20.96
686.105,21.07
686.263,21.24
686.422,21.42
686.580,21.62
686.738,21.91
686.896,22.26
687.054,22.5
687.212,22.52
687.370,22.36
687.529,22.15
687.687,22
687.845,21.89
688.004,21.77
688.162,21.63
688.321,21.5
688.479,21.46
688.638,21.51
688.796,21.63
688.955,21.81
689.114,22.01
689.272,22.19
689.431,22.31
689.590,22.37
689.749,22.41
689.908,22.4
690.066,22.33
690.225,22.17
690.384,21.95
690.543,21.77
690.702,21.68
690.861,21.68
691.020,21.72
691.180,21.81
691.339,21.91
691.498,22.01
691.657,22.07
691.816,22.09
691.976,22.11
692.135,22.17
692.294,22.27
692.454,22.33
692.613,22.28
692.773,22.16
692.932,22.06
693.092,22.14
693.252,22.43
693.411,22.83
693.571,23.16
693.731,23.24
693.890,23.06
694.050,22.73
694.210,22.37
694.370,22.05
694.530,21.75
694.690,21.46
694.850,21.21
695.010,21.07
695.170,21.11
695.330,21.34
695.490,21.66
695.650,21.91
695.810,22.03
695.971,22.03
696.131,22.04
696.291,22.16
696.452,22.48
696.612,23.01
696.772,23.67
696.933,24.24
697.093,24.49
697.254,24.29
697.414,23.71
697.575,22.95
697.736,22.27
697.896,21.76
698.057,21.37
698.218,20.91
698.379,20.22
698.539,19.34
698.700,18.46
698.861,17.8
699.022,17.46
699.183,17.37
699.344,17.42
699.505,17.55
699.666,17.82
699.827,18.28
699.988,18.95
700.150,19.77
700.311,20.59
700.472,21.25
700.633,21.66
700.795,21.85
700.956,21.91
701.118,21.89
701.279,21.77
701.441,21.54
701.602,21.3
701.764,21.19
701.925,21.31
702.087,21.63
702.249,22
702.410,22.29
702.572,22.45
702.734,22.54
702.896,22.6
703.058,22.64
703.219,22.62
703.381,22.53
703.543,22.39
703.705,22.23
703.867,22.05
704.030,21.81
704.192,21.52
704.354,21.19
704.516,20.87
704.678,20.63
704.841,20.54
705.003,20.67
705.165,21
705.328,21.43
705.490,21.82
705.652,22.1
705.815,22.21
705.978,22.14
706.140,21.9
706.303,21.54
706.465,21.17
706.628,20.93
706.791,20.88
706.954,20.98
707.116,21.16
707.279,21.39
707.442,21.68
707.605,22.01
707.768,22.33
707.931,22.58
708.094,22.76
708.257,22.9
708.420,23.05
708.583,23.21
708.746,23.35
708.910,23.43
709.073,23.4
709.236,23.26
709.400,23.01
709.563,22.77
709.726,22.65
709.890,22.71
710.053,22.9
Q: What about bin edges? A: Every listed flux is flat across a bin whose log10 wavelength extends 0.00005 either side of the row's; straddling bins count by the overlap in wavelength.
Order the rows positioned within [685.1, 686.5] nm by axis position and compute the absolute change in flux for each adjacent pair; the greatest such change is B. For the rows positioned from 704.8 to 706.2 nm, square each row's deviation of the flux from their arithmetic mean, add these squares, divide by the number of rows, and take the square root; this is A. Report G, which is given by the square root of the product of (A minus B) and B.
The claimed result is 0.28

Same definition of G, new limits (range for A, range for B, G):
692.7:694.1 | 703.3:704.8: 0.19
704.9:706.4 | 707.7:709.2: 0.25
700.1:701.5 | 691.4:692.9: 0.26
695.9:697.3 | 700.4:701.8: 0.48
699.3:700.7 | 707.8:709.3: 0.49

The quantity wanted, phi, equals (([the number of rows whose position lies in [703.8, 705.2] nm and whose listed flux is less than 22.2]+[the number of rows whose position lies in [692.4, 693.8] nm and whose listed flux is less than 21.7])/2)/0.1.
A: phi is 45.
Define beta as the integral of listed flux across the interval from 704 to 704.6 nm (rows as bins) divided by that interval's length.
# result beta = 21.3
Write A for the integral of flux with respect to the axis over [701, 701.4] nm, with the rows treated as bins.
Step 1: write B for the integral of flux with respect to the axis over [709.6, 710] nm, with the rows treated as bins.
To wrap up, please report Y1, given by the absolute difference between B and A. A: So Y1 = 0.38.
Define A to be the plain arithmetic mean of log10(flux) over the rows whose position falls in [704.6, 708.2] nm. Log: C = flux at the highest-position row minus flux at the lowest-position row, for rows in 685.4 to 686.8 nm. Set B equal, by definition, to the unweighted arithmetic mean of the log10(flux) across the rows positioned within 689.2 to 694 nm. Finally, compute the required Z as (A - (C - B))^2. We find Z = 3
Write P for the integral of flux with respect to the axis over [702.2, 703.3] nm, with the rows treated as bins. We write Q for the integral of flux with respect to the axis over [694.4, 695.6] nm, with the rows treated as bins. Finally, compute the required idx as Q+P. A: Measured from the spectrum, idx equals 50.4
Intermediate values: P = 24.7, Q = 25.7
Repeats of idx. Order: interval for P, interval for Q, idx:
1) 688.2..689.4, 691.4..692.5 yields 50.5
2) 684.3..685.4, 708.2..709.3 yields 49.4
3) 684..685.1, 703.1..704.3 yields 50.6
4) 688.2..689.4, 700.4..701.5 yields 50.0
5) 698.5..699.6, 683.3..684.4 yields 43.4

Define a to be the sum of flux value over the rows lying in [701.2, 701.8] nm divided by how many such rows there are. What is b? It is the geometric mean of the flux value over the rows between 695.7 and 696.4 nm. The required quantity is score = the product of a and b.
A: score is 473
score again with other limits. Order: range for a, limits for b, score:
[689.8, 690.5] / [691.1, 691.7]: 488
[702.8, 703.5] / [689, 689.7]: 502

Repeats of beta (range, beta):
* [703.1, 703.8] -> 22.5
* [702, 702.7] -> 22.1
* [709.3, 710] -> 22.8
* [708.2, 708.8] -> 23.1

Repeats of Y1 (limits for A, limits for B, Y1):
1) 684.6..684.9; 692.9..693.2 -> 0.08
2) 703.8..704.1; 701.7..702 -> 0.17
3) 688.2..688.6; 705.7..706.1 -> 0.26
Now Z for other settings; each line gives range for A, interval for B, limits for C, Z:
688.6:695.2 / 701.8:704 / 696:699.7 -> 48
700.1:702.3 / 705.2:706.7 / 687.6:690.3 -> 6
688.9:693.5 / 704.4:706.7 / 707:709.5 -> 1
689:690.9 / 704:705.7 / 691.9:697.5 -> 1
